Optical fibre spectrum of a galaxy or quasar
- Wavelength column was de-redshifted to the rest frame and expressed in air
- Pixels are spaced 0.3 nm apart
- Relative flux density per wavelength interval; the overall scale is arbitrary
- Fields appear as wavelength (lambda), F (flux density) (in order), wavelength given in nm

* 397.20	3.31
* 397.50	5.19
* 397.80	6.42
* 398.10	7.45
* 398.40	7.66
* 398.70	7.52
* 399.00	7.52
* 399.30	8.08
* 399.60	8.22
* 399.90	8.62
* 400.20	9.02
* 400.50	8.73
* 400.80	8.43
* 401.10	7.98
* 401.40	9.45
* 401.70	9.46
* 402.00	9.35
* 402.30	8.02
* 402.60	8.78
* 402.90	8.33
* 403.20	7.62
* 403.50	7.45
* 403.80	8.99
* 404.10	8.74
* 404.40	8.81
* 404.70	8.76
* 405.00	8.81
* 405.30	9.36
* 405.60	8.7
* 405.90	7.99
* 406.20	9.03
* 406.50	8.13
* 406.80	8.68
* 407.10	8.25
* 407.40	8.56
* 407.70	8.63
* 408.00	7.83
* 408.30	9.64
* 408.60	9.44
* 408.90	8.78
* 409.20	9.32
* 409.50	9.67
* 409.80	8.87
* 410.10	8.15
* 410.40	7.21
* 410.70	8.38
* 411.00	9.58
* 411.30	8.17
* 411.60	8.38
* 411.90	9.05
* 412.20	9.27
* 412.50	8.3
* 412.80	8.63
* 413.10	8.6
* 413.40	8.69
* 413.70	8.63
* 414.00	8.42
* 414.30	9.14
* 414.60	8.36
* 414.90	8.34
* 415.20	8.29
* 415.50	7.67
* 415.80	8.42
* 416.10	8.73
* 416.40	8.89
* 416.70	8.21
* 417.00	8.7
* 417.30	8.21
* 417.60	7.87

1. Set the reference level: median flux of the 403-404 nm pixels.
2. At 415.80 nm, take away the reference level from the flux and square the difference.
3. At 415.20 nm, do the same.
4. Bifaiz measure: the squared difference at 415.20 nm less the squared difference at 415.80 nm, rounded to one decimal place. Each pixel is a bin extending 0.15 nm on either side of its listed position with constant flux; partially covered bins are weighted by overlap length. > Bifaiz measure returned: -0.2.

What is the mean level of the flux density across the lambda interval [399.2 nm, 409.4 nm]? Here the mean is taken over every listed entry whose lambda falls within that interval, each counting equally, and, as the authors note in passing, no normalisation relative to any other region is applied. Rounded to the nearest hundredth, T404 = 8.65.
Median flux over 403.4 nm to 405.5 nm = 8.81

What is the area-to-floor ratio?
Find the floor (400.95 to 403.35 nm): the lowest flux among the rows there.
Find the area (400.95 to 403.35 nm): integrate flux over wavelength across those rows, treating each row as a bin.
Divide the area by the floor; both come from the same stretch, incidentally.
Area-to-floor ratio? 2.72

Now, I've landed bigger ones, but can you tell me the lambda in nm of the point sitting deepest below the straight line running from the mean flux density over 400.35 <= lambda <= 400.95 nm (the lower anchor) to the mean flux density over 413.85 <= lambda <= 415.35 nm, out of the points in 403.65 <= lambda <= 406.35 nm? 405.90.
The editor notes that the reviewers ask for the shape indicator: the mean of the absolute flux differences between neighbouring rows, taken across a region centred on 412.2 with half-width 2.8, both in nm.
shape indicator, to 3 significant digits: 0.586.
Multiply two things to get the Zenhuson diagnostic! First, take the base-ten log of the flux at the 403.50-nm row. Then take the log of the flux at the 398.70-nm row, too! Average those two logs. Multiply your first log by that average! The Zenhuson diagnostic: 0.76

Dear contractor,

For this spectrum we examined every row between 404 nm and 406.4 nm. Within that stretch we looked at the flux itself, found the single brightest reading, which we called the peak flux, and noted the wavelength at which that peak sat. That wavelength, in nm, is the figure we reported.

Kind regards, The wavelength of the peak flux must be 405.30 nm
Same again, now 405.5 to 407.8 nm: 406.20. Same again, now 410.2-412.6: 411.00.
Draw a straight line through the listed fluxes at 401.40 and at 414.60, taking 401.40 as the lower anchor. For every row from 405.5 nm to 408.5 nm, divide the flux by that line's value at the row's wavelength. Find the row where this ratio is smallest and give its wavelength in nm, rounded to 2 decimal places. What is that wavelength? 408.00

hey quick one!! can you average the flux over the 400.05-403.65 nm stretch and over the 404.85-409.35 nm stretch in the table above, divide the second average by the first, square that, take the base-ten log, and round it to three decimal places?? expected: 0.019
